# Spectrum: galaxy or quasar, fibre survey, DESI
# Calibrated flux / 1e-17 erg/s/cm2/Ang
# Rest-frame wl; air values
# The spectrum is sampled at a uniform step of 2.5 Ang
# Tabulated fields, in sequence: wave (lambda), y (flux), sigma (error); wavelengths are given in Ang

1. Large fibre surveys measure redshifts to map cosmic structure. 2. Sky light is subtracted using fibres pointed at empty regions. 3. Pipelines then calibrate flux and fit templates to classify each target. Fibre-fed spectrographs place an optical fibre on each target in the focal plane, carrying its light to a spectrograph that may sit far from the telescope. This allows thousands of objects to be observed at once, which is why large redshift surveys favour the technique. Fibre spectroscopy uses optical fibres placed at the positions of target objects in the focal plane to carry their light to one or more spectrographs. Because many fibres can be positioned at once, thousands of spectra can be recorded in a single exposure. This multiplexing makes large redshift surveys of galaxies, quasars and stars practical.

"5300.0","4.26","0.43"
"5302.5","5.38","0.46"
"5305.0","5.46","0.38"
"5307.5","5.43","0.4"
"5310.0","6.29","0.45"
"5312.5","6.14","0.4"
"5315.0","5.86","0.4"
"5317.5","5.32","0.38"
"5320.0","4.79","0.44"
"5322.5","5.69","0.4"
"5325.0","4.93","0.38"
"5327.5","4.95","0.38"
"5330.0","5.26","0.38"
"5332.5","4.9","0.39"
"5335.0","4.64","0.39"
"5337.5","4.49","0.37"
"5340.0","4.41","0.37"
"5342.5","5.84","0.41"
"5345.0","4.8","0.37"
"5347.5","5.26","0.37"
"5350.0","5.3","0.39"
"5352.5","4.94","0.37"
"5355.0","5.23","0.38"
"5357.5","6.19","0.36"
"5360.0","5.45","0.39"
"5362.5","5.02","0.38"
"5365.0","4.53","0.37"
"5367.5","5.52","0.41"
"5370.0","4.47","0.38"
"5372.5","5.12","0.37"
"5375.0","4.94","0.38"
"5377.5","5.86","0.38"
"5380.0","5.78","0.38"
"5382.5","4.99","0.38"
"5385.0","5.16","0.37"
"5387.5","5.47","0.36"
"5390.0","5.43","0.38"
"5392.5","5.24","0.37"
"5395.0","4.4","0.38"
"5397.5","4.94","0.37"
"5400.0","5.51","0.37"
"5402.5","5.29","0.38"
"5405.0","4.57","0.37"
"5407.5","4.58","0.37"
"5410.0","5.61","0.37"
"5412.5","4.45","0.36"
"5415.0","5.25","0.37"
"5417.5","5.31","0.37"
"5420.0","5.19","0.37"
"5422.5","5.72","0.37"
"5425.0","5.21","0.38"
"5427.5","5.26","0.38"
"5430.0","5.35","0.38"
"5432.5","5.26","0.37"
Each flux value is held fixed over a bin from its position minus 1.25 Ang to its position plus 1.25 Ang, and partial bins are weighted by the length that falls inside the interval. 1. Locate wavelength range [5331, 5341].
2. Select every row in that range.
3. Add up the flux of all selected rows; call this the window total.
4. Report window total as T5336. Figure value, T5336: 18.4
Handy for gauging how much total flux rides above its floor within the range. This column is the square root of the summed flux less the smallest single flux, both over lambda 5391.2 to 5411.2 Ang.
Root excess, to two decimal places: 5.98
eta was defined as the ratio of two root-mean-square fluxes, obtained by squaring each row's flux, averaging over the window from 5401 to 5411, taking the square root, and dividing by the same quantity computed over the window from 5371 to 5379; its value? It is 0.95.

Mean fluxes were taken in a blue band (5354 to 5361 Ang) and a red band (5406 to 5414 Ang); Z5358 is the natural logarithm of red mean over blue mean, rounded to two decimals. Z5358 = -0.14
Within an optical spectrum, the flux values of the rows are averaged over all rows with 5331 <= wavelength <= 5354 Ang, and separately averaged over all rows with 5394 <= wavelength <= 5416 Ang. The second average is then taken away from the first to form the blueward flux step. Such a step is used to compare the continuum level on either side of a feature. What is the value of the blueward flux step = 0.00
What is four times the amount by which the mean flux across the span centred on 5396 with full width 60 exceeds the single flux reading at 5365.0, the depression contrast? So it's 2.5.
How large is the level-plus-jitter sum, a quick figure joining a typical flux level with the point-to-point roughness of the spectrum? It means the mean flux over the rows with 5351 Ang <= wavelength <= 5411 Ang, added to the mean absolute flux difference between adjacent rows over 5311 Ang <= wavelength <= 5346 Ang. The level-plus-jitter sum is 5.69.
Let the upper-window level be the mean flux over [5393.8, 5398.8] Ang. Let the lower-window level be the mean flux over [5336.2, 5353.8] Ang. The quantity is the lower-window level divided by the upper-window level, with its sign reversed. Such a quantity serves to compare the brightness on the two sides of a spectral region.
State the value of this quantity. -1.07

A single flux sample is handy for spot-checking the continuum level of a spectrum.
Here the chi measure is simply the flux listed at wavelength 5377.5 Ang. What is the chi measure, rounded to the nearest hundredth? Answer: 5.86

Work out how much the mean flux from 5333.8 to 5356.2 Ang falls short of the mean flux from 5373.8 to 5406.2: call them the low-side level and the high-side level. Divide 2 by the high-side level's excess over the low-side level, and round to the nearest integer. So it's 10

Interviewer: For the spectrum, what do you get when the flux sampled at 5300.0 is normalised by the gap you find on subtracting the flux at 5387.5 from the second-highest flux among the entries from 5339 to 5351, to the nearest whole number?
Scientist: -25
